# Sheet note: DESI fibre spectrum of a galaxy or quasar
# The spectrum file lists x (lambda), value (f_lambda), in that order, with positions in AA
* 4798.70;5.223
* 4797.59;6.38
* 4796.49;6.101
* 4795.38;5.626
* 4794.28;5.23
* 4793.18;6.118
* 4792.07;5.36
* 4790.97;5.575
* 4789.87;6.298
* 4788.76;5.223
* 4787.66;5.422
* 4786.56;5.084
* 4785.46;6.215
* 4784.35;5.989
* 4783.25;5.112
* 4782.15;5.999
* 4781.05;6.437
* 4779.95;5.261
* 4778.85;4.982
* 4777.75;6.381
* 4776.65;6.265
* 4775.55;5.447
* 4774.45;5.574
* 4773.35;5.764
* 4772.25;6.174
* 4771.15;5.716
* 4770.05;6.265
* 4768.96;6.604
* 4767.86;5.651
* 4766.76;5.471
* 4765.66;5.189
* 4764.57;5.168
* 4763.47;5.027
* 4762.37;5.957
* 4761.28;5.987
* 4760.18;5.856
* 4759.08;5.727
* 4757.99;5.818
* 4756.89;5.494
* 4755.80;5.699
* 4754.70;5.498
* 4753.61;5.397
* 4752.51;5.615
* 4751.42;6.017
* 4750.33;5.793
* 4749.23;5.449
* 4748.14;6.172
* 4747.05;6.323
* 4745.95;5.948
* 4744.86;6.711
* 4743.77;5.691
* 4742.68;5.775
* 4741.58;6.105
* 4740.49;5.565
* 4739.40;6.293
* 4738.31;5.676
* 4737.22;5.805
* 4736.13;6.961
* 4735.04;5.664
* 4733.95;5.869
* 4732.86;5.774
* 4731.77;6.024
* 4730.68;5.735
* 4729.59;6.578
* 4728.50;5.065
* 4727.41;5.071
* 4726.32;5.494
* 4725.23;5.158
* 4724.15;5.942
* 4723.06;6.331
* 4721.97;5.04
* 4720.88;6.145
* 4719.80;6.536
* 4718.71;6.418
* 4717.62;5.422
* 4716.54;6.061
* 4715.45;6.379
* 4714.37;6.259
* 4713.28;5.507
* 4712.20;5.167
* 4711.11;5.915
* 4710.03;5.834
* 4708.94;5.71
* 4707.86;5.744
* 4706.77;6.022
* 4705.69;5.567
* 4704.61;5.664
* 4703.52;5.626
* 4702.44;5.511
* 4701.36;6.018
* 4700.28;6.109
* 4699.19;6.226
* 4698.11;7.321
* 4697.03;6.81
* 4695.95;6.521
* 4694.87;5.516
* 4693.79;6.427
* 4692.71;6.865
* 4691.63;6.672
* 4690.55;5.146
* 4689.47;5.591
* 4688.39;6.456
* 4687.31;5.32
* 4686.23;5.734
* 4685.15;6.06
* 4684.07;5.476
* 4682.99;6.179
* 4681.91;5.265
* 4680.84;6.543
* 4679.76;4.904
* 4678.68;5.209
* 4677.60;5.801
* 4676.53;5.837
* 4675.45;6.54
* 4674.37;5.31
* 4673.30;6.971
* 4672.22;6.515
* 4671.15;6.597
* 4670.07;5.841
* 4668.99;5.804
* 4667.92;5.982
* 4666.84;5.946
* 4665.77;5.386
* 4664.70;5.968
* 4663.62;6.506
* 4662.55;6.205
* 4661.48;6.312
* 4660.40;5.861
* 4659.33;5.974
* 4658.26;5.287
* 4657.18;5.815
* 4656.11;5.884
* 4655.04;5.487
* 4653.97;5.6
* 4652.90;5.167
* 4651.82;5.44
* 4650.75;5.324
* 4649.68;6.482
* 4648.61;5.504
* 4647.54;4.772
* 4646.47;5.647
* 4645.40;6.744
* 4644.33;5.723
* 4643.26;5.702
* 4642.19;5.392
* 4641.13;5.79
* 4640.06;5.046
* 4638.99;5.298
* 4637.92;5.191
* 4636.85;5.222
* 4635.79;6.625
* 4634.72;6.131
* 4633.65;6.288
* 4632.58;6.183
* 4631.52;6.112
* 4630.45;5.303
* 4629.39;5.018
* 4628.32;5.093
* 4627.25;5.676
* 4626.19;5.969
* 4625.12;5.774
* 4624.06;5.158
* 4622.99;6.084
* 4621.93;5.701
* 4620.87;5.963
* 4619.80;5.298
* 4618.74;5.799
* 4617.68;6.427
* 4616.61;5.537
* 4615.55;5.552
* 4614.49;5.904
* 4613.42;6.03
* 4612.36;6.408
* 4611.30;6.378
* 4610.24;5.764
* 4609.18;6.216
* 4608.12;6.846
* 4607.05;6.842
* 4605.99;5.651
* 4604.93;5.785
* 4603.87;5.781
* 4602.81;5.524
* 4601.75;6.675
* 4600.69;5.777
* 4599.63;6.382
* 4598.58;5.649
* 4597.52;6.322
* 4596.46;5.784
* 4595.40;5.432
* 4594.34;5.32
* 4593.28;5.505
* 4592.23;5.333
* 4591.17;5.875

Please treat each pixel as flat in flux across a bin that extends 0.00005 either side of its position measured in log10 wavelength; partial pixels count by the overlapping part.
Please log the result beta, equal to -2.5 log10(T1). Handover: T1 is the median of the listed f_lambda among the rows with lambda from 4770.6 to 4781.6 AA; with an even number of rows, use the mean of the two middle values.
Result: -1.90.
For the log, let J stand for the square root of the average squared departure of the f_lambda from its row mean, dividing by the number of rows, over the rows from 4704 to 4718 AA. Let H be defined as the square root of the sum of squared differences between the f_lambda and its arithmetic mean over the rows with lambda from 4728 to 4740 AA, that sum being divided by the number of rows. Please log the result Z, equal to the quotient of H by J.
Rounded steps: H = 0.485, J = 0.33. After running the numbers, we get 1.48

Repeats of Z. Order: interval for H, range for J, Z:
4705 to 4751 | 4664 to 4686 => 0.85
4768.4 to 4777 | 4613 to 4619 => 1.25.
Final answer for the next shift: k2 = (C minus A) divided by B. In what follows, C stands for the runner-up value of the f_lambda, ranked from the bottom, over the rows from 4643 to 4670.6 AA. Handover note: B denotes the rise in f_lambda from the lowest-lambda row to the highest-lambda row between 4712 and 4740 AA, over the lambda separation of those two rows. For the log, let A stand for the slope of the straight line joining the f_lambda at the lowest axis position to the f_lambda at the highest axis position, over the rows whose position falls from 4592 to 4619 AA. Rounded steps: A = 0.018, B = 0.041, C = 5.167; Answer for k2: 124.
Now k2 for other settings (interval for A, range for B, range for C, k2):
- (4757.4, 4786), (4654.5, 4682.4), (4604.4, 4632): -615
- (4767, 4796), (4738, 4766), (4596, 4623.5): -310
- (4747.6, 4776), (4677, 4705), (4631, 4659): -1000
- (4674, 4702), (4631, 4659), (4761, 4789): -162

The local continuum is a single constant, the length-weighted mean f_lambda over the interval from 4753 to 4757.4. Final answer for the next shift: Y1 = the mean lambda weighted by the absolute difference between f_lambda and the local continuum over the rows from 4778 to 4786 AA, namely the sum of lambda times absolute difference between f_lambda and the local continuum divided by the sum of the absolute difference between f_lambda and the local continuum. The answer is 4782.3 AA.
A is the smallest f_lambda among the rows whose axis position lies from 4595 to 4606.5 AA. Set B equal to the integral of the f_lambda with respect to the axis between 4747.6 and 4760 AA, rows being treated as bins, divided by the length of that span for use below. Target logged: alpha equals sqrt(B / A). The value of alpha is 1.02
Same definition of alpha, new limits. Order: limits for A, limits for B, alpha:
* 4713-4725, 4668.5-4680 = 1.09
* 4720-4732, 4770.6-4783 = 1.07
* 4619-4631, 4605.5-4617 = 1.10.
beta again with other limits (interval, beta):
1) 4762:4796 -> -1.88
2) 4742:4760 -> -1.90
